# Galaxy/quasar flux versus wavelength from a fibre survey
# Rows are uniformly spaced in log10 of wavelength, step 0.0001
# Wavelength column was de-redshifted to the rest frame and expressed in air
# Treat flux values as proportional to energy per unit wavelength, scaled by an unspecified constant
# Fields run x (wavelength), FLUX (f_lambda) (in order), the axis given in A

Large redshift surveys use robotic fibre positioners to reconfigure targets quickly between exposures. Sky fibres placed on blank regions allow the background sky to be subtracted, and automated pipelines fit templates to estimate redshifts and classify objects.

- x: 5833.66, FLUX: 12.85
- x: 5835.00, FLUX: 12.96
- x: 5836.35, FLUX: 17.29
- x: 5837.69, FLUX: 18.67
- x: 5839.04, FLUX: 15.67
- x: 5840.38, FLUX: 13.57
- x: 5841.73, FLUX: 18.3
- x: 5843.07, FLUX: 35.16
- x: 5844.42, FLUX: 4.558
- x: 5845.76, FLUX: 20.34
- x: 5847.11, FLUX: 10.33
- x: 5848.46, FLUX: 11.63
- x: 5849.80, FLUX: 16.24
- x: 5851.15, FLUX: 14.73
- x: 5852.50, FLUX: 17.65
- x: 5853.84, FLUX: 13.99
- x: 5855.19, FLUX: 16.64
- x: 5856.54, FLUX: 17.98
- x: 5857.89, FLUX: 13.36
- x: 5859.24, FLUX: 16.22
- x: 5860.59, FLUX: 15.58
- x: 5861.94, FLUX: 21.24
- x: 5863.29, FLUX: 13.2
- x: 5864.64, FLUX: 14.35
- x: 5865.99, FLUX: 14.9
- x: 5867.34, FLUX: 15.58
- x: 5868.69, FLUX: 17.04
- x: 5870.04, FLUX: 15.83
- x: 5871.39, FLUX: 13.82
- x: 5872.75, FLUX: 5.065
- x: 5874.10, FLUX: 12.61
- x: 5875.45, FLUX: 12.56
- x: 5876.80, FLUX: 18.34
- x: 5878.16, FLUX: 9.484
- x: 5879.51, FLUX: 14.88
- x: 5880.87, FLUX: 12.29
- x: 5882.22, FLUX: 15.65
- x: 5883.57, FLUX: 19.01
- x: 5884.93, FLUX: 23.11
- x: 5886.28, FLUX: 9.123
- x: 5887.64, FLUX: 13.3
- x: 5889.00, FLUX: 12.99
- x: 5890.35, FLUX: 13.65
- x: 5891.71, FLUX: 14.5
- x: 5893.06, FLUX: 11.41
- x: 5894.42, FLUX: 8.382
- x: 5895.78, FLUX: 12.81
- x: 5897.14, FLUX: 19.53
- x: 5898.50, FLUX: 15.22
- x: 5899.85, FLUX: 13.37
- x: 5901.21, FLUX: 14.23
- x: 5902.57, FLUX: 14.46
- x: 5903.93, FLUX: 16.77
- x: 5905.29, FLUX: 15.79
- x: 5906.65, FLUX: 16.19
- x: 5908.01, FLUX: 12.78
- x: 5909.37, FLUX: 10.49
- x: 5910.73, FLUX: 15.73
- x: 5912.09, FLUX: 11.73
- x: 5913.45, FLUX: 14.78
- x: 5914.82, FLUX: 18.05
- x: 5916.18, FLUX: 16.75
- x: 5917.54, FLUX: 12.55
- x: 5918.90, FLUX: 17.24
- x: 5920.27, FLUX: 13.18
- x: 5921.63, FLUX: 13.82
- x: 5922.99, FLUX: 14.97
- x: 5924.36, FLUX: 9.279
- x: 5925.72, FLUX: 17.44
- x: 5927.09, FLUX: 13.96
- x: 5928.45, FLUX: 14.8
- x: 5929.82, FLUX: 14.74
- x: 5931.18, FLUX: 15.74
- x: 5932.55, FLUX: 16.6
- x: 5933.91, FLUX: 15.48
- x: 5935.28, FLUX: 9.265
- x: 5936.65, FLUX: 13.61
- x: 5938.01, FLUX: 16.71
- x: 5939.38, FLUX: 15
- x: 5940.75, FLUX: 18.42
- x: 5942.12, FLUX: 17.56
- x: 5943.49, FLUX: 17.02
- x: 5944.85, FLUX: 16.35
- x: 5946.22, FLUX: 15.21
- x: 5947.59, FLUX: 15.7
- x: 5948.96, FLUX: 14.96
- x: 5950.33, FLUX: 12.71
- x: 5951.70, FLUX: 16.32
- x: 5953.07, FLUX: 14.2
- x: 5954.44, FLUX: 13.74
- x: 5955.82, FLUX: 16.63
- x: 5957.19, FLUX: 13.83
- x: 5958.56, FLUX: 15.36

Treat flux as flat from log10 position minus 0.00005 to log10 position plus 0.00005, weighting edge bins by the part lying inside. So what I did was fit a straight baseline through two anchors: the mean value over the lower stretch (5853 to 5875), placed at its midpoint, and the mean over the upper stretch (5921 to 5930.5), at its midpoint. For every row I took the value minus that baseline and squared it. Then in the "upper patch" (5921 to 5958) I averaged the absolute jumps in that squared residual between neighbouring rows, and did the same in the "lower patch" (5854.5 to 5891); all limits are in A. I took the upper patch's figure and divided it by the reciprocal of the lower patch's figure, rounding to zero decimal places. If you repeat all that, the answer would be 133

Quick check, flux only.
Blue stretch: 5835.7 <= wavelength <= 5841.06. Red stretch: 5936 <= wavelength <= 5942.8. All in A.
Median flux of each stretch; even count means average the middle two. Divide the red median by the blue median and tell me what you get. 1.01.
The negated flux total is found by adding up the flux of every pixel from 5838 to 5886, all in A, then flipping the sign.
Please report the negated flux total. -541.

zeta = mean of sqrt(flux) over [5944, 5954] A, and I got 3.88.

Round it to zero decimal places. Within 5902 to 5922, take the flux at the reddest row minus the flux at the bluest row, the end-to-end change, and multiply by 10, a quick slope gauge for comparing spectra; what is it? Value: -6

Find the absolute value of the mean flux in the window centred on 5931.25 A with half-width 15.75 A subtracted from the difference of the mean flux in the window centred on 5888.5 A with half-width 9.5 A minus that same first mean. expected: 15.7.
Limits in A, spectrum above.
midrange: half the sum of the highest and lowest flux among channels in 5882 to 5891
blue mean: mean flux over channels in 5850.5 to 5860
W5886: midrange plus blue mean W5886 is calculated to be 32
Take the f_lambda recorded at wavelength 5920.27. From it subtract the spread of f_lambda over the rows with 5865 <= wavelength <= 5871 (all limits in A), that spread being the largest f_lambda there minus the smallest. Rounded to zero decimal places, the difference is 11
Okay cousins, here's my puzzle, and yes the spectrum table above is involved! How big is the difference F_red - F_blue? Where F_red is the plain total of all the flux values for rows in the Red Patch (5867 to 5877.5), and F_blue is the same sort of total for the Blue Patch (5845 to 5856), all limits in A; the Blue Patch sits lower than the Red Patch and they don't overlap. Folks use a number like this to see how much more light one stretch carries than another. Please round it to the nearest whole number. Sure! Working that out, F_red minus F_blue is -11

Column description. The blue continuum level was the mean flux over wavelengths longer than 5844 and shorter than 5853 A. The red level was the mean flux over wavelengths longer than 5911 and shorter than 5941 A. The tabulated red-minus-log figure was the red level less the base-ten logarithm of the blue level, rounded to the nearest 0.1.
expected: 13.6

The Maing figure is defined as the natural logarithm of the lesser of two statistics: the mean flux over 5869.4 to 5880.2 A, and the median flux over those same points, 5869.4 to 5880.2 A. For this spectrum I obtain 2.55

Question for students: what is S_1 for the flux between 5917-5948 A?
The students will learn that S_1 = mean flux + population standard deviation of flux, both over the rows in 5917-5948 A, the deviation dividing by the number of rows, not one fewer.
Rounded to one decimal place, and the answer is 17.3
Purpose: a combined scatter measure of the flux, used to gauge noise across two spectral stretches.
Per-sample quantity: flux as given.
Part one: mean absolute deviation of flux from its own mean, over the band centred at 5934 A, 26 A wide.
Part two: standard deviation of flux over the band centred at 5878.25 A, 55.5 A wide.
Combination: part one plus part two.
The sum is 5.0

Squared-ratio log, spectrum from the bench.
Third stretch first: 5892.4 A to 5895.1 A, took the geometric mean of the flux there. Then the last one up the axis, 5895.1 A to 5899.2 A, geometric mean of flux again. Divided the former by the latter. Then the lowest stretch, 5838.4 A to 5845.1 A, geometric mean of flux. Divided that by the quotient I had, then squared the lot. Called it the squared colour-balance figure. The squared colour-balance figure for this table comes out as 530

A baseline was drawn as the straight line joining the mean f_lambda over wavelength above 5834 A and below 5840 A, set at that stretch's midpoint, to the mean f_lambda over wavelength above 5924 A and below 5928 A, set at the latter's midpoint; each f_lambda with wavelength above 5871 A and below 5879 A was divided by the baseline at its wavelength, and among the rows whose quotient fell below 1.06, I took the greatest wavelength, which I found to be 5878.16 A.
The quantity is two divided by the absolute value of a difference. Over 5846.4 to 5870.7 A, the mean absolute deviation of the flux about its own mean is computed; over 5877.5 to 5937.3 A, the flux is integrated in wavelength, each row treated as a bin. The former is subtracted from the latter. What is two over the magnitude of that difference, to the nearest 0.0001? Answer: 0.0023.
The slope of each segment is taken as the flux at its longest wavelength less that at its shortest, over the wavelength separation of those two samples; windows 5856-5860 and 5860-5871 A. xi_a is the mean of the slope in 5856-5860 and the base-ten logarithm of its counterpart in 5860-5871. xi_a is -1.11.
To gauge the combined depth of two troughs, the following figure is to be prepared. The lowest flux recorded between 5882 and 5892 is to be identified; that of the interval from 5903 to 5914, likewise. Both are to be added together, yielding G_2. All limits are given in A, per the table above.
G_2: 19.6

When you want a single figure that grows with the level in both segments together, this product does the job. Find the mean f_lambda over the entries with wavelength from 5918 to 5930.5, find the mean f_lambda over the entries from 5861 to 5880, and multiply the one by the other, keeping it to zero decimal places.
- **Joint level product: 204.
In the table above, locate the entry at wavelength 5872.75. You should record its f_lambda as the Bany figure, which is 5.065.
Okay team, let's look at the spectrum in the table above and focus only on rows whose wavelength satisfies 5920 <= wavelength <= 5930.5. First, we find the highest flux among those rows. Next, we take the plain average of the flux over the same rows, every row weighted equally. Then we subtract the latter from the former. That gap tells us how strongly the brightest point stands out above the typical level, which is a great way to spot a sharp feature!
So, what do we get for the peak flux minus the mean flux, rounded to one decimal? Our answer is 3.4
